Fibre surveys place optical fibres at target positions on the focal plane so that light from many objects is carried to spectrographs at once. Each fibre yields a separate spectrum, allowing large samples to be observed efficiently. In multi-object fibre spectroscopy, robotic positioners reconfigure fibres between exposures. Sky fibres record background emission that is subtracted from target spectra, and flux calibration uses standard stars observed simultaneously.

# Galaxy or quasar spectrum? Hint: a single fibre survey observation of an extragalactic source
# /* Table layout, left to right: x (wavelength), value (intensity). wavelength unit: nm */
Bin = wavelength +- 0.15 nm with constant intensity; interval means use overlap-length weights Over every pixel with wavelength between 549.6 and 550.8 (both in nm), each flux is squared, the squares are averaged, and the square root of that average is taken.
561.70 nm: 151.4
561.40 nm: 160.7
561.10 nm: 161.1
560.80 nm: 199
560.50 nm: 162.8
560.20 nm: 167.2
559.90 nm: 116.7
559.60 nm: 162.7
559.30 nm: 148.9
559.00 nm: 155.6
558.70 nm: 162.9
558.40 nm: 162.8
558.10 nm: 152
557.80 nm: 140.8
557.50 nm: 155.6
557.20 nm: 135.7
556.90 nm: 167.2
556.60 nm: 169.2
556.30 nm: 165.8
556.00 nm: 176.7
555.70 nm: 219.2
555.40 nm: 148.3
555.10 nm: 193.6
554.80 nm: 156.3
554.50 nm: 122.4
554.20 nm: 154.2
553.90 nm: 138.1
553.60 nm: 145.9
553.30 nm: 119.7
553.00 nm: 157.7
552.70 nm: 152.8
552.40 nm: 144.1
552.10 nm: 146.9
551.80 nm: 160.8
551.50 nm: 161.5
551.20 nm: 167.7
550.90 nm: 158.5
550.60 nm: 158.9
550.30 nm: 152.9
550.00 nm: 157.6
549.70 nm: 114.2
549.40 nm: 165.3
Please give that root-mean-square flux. 147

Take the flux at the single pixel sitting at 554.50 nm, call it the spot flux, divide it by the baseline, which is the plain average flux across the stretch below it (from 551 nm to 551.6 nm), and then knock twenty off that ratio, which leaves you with -19.26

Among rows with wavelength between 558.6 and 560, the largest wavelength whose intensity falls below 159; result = 559.90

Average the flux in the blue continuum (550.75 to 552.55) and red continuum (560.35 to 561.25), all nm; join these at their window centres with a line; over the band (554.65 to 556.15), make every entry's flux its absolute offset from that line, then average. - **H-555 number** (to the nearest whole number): 24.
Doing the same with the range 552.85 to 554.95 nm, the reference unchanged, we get 19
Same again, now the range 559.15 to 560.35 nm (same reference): 23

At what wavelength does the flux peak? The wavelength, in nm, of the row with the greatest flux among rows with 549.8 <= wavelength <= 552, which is 551.20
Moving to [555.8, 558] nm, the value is 556.00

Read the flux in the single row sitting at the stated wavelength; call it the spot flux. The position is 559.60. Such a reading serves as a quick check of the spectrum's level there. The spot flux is 162.7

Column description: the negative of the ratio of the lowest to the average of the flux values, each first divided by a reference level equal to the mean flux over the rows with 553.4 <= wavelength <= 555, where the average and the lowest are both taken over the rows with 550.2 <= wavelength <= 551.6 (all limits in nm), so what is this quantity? -0.96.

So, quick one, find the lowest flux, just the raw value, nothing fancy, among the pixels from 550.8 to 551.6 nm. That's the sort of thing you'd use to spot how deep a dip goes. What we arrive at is 158.5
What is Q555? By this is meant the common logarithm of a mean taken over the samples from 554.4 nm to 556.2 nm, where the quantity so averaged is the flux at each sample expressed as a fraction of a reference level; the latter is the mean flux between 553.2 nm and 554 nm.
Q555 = 0.10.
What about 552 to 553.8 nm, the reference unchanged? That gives 0.03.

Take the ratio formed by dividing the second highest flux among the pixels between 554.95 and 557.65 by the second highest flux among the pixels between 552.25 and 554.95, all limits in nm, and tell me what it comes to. 1.24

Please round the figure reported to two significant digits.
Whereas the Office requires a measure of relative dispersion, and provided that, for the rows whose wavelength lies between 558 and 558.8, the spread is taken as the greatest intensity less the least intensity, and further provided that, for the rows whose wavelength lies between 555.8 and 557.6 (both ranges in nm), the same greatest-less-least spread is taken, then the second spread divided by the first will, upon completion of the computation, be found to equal 3.8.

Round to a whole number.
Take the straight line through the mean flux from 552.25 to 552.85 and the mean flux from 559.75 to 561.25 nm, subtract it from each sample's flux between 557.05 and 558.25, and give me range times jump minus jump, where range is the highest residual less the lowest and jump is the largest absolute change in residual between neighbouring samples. 357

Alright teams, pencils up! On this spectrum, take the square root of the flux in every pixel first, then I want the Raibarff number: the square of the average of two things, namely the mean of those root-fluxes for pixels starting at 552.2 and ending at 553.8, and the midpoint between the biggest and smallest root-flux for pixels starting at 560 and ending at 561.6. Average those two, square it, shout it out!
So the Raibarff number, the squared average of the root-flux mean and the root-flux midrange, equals 161.0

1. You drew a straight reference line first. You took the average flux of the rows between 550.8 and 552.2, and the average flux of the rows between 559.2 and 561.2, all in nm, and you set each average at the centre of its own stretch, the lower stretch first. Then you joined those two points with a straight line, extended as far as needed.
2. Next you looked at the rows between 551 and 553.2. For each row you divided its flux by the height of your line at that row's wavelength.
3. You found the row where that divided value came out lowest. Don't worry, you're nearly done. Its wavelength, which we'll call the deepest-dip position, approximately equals 552.40 nm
